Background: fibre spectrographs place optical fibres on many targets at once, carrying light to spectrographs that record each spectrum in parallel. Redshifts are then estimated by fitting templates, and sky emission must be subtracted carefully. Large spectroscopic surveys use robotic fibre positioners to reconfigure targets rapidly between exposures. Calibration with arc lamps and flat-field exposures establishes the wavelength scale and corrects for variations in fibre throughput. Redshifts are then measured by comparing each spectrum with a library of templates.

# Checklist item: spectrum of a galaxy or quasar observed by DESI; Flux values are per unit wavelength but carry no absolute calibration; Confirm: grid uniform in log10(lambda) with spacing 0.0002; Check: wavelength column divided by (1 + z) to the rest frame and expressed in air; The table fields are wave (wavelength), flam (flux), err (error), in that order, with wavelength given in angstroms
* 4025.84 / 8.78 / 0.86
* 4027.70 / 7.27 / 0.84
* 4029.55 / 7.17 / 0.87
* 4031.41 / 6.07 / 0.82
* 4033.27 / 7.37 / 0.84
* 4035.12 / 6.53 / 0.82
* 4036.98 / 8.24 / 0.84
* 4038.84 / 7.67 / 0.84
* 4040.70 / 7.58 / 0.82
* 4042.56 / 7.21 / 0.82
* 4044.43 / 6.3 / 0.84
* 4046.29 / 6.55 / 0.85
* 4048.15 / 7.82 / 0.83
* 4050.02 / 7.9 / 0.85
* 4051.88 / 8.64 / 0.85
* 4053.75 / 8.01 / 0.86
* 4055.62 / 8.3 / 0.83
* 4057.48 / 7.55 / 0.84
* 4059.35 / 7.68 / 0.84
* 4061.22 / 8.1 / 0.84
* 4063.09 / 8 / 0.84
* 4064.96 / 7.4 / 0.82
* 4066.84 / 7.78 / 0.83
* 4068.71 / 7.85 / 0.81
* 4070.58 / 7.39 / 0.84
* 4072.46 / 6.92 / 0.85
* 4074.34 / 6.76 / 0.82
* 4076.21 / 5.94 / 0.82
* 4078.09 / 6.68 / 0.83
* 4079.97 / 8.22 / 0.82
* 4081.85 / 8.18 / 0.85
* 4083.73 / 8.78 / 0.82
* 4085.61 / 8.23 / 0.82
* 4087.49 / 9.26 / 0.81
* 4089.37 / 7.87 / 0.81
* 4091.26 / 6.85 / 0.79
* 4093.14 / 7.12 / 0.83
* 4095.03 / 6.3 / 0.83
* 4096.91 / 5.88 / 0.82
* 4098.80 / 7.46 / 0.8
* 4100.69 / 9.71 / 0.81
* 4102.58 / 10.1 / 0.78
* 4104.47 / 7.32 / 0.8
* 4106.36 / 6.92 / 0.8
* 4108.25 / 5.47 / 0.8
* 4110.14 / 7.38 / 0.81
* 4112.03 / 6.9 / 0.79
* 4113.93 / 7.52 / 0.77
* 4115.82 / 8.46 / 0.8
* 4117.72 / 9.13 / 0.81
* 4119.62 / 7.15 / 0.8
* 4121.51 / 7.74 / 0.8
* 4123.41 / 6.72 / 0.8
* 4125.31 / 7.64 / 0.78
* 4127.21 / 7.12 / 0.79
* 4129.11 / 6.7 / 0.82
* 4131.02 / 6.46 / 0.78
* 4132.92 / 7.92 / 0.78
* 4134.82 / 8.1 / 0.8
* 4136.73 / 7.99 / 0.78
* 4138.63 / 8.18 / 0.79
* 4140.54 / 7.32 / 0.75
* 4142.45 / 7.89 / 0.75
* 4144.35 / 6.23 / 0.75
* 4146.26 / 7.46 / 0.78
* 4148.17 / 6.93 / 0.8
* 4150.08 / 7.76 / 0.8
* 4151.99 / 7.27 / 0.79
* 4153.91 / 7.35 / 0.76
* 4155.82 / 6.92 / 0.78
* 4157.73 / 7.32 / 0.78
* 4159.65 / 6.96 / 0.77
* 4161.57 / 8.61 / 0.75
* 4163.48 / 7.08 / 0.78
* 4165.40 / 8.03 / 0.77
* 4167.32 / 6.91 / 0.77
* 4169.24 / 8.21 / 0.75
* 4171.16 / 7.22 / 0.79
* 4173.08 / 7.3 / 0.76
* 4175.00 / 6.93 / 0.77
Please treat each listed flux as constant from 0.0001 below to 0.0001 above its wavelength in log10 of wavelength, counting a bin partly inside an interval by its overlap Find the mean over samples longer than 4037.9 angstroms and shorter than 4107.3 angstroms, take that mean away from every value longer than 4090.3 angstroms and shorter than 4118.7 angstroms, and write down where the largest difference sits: 4102.58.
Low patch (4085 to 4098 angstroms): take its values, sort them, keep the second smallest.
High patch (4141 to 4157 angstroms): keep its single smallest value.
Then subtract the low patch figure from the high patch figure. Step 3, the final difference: -0.07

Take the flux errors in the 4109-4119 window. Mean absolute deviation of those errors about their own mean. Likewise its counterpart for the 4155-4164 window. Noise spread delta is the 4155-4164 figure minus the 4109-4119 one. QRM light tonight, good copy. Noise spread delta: -0.0032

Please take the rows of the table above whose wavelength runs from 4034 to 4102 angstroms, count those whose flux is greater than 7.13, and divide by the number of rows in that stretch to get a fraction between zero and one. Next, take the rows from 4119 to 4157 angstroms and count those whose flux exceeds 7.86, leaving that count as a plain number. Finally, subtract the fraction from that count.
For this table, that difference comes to 4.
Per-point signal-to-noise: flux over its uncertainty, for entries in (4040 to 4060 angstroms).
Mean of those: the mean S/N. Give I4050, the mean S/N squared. 81.9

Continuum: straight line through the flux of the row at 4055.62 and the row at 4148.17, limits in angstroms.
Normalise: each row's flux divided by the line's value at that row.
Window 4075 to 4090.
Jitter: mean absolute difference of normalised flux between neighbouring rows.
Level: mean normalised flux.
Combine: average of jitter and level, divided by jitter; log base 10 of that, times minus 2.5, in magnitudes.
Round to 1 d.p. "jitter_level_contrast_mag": -1.8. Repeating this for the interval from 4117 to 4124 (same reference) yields -1.4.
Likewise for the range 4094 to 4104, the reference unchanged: -1.5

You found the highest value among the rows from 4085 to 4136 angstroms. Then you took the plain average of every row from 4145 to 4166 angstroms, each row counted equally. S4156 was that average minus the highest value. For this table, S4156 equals -2.7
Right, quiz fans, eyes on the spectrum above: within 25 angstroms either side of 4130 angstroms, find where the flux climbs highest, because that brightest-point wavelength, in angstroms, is 4117.72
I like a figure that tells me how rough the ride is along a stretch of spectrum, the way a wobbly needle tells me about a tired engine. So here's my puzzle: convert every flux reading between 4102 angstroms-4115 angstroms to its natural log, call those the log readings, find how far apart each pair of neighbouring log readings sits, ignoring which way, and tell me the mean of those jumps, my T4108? 0.178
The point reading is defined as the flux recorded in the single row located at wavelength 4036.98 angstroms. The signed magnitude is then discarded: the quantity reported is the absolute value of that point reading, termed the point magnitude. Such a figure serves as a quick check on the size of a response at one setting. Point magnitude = 8.2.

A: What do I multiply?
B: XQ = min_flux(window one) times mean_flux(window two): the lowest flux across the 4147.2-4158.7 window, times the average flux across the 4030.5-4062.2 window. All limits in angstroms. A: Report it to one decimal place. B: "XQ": 51.9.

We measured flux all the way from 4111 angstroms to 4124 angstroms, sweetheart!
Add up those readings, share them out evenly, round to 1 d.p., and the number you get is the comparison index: 7.7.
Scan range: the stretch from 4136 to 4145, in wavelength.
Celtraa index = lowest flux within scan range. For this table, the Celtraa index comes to 6.23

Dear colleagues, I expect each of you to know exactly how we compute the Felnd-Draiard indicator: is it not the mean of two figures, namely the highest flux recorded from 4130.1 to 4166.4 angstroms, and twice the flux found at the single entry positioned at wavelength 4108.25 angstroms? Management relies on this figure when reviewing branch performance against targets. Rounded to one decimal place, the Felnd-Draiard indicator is 9.8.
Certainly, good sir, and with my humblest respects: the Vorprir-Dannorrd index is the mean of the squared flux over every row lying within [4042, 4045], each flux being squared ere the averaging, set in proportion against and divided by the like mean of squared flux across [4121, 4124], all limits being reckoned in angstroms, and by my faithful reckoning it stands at 0.87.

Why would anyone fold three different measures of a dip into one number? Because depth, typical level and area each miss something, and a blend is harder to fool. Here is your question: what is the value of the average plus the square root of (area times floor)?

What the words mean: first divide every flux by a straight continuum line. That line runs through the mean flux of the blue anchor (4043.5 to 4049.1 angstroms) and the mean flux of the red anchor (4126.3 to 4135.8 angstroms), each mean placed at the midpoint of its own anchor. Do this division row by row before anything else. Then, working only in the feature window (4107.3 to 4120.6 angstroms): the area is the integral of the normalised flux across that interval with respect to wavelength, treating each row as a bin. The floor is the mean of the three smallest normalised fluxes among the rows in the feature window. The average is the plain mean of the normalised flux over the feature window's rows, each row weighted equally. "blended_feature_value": 4.56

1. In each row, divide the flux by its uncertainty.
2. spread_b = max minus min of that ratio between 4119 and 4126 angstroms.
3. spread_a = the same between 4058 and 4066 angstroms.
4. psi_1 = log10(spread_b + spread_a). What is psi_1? 0.30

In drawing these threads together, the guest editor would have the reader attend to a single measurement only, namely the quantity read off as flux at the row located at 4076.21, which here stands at 5.94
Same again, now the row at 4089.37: 7.87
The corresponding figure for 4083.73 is 8.78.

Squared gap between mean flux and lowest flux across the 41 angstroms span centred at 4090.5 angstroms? 4.1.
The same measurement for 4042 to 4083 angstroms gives 2.5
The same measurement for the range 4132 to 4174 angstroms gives 1.6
